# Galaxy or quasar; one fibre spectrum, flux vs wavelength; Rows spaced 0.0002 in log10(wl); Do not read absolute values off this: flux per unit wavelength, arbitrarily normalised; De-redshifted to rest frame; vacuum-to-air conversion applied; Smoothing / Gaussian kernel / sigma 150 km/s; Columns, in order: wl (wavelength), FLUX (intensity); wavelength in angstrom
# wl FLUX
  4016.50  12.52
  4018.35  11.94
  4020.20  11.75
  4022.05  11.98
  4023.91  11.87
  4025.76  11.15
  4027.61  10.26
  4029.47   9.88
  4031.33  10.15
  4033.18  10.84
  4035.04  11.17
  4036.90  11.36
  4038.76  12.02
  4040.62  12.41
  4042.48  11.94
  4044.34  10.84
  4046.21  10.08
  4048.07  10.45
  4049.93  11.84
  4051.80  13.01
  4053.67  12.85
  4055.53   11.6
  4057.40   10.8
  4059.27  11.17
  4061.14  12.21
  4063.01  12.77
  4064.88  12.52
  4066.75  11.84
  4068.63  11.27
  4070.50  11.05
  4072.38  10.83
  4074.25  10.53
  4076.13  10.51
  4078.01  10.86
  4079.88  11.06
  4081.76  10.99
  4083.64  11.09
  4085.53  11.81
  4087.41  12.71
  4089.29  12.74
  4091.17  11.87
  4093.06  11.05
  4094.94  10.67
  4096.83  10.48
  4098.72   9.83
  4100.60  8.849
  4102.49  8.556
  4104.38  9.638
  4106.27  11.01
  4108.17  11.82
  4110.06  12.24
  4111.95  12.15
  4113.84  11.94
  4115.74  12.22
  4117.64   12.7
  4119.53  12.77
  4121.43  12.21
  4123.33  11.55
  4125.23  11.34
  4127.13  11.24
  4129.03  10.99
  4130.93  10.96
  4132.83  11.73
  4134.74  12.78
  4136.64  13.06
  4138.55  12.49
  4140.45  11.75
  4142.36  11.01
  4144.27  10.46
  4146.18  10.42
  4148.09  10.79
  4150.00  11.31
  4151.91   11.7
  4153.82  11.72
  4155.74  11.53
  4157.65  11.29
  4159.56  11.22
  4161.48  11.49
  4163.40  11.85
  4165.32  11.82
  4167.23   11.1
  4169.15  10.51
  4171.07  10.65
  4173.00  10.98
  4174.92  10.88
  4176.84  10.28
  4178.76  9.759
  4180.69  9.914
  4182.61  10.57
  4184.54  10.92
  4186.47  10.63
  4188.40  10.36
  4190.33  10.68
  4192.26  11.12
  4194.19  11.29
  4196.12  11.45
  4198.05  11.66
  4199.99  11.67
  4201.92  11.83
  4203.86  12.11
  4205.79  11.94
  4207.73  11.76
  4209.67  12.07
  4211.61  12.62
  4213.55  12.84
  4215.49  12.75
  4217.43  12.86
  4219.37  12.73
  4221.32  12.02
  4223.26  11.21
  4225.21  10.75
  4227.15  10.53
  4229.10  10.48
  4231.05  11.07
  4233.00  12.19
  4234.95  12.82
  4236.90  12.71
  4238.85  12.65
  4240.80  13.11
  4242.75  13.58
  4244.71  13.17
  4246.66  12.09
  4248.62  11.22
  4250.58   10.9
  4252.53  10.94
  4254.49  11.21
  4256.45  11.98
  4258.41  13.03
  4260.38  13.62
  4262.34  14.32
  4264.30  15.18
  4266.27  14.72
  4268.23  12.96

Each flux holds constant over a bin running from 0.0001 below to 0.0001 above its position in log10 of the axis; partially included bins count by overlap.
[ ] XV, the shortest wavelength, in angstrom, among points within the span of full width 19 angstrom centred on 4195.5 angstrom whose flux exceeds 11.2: 4194.19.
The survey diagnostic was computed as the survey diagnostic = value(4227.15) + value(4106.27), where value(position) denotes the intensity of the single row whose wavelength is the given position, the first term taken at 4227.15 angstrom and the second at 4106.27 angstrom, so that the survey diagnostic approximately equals 21.5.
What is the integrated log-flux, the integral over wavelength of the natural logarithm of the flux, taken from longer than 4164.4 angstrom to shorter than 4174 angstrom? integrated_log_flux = 23.0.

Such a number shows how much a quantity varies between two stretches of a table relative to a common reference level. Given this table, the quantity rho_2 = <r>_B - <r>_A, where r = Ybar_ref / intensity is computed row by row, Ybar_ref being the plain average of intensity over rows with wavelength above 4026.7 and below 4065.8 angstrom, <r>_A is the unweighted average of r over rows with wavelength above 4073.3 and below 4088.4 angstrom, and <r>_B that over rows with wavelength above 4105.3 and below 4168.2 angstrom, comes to -0.041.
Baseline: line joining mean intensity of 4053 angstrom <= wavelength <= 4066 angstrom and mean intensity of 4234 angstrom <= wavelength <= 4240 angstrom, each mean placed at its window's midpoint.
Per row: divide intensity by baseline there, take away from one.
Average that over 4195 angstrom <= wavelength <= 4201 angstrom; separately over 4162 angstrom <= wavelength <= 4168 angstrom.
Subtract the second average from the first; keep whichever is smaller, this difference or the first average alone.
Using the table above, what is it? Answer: 0.01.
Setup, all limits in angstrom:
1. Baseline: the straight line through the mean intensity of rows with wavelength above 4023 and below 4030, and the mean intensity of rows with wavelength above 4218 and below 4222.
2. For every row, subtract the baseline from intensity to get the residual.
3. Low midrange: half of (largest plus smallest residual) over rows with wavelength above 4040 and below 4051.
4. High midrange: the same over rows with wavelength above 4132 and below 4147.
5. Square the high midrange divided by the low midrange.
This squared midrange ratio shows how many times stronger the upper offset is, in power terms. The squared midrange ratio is 0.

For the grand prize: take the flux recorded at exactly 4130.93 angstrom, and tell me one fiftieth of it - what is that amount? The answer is 0.22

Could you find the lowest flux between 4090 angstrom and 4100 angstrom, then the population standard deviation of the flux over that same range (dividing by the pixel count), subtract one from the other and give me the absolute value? 9.2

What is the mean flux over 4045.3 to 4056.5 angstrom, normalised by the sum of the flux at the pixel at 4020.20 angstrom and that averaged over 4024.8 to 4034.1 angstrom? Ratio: 0.52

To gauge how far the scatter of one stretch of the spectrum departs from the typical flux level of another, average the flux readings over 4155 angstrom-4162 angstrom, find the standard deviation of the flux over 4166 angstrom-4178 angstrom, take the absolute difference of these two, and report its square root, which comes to 3.33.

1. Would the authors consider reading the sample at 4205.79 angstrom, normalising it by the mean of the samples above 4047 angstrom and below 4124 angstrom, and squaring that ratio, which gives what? 1.09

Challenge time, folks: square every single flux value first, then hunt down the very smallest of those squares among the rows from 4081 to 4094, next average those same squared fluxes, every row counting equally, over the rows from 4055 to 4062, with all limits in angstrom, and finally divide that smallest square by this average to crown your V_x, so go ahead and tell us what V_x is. 0.92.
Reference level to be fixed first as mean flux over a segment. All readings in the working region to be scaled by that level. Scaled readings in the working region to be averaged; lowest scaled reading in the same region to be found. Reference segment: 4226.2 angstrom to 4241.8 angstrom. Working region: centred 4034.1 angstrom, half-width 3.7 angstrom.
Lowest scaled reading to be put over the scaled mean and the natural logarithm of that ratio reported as -0.069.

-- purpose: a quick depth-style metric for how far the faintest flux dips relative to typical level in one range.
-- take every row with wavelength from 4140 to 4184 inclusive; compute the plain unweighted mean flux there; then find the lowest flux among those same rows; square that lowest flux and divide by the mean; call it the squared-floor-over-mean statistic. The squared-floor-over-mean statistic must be 8.7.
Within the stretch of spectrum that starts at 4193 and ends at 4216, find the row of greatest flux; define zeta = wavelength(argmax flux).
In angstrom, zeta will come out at 4213.55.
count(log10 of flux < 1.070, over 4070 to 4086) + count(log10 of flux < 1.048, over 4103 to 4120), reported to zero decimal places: 10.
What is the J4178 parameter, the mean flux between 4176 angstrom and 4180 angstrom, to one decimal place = 10.0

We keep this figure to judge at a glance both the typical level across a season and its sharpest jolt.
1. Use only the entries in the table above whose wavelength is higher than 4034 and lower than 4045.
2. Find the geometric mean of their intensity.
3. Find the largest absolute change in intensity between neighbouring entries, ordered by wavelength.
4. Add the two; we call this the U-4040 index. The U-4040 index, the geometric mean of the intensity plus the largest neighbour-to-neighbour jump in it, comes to 12.7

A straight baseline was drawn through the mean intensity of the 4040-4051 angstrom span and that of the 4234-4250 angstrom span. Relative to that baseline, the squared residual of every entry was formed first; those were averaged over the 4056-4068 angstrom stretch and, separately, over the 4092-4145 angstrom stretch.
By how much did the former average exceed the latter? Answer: -0.6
